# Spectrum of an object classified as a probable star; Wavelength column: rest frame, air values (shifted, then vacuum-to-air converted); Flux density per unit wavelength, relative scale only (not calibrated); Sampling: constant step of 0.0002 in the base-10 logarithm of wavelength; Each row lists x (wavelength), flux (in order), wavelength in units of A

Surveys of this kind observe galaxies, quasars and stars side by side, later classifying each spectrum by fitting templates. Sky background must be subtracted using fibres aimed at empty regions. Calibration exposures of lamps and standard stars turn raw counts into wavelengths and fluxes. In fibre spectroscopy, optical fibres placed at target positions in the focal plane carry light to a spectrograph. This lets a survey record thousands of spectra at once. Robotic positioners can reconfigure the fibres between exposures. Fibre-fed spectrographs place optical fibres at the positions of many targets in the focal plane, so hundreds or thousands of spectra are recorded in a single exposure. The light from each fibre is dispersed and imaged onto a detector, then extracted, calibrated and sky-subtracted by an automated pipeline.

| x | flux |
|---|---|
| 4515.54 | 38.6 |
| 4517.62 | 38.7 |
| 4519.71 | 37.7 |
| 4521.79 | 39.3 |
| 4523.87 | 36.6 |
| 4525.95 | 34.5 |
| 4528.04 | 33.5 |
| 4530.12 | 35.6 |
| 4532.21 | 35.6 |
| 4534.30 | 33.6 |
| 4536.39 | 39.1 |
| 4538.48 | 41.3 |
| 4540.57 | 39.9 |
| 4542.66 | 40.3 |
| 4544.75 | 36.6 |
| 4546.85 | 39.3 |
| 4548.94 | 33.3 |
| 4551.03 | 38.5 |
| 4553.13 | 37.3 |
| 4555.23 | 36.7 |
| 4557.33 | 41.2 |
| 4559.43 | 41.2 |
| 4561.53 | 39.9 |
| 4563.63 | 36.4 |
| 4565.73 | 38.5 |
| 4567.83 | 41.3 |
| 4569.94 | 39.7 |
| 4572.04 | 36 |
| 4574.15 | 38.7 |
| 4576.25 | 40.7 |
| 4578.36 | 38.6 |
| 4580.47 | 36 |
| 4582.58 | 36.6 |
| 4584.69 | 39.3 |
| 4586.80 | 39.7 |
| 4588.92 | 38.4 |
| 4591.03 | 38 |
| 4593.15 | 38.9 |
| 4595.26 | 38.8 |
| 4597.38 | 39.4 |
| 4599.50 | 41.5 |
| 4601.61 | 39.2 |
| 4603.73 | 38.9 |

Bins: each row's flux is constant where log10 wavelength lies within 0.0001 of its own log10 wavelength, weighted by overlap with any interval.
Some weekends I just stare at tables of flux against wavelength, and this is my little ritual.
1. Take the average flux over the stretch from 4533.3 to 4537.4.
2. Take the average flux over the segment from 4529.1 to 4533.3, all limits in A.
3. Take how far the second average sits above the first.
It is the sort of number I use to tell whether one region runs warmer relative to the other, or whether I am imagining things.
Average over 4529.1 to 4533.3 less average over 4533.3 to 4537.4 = -0.8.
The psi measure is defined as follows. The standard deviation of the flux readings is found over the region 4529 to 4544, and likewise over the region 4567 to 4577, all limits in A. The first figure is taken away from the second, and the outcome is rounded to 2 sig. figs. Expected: -0.86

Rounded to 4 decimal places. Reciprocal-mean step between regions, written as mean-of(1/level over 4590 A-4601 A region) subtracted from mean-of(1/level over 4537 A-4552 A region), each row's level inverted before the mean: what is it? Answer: 0.0007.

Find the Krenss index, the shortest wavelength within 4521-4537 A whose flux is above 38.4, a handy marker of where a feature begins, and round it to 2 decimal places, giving 4521.79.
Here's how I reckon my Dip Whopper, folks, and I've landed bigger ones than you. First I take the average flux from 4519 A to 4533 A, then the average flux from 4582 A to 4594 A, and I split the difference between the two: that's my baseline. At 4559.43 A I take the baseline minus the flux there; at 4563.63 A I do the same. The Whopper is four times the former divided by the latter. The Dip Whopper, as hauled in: -17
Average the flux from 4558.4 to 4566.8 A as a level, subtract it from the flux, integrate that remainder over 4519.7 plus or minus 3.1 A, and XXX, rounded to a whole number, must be -3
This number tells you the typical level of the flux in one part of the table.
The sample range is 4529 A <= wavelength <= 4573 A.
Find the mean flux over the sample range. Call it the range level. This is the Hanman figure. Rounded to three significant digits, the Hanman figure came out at 38.2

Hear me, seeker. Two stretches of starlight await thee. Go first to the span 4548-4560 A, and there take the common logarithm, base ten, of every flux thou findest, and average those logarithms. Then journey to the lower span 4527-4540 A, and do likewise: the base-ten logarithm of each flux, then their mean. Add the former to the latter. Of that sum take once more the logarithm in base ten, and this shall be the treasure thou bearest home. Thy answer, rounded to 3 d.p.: 0.497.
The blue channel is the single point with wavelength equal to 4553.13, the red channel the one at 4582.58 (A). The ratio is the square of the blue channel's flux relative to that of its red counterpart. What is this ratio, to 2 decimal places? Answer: 1.04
